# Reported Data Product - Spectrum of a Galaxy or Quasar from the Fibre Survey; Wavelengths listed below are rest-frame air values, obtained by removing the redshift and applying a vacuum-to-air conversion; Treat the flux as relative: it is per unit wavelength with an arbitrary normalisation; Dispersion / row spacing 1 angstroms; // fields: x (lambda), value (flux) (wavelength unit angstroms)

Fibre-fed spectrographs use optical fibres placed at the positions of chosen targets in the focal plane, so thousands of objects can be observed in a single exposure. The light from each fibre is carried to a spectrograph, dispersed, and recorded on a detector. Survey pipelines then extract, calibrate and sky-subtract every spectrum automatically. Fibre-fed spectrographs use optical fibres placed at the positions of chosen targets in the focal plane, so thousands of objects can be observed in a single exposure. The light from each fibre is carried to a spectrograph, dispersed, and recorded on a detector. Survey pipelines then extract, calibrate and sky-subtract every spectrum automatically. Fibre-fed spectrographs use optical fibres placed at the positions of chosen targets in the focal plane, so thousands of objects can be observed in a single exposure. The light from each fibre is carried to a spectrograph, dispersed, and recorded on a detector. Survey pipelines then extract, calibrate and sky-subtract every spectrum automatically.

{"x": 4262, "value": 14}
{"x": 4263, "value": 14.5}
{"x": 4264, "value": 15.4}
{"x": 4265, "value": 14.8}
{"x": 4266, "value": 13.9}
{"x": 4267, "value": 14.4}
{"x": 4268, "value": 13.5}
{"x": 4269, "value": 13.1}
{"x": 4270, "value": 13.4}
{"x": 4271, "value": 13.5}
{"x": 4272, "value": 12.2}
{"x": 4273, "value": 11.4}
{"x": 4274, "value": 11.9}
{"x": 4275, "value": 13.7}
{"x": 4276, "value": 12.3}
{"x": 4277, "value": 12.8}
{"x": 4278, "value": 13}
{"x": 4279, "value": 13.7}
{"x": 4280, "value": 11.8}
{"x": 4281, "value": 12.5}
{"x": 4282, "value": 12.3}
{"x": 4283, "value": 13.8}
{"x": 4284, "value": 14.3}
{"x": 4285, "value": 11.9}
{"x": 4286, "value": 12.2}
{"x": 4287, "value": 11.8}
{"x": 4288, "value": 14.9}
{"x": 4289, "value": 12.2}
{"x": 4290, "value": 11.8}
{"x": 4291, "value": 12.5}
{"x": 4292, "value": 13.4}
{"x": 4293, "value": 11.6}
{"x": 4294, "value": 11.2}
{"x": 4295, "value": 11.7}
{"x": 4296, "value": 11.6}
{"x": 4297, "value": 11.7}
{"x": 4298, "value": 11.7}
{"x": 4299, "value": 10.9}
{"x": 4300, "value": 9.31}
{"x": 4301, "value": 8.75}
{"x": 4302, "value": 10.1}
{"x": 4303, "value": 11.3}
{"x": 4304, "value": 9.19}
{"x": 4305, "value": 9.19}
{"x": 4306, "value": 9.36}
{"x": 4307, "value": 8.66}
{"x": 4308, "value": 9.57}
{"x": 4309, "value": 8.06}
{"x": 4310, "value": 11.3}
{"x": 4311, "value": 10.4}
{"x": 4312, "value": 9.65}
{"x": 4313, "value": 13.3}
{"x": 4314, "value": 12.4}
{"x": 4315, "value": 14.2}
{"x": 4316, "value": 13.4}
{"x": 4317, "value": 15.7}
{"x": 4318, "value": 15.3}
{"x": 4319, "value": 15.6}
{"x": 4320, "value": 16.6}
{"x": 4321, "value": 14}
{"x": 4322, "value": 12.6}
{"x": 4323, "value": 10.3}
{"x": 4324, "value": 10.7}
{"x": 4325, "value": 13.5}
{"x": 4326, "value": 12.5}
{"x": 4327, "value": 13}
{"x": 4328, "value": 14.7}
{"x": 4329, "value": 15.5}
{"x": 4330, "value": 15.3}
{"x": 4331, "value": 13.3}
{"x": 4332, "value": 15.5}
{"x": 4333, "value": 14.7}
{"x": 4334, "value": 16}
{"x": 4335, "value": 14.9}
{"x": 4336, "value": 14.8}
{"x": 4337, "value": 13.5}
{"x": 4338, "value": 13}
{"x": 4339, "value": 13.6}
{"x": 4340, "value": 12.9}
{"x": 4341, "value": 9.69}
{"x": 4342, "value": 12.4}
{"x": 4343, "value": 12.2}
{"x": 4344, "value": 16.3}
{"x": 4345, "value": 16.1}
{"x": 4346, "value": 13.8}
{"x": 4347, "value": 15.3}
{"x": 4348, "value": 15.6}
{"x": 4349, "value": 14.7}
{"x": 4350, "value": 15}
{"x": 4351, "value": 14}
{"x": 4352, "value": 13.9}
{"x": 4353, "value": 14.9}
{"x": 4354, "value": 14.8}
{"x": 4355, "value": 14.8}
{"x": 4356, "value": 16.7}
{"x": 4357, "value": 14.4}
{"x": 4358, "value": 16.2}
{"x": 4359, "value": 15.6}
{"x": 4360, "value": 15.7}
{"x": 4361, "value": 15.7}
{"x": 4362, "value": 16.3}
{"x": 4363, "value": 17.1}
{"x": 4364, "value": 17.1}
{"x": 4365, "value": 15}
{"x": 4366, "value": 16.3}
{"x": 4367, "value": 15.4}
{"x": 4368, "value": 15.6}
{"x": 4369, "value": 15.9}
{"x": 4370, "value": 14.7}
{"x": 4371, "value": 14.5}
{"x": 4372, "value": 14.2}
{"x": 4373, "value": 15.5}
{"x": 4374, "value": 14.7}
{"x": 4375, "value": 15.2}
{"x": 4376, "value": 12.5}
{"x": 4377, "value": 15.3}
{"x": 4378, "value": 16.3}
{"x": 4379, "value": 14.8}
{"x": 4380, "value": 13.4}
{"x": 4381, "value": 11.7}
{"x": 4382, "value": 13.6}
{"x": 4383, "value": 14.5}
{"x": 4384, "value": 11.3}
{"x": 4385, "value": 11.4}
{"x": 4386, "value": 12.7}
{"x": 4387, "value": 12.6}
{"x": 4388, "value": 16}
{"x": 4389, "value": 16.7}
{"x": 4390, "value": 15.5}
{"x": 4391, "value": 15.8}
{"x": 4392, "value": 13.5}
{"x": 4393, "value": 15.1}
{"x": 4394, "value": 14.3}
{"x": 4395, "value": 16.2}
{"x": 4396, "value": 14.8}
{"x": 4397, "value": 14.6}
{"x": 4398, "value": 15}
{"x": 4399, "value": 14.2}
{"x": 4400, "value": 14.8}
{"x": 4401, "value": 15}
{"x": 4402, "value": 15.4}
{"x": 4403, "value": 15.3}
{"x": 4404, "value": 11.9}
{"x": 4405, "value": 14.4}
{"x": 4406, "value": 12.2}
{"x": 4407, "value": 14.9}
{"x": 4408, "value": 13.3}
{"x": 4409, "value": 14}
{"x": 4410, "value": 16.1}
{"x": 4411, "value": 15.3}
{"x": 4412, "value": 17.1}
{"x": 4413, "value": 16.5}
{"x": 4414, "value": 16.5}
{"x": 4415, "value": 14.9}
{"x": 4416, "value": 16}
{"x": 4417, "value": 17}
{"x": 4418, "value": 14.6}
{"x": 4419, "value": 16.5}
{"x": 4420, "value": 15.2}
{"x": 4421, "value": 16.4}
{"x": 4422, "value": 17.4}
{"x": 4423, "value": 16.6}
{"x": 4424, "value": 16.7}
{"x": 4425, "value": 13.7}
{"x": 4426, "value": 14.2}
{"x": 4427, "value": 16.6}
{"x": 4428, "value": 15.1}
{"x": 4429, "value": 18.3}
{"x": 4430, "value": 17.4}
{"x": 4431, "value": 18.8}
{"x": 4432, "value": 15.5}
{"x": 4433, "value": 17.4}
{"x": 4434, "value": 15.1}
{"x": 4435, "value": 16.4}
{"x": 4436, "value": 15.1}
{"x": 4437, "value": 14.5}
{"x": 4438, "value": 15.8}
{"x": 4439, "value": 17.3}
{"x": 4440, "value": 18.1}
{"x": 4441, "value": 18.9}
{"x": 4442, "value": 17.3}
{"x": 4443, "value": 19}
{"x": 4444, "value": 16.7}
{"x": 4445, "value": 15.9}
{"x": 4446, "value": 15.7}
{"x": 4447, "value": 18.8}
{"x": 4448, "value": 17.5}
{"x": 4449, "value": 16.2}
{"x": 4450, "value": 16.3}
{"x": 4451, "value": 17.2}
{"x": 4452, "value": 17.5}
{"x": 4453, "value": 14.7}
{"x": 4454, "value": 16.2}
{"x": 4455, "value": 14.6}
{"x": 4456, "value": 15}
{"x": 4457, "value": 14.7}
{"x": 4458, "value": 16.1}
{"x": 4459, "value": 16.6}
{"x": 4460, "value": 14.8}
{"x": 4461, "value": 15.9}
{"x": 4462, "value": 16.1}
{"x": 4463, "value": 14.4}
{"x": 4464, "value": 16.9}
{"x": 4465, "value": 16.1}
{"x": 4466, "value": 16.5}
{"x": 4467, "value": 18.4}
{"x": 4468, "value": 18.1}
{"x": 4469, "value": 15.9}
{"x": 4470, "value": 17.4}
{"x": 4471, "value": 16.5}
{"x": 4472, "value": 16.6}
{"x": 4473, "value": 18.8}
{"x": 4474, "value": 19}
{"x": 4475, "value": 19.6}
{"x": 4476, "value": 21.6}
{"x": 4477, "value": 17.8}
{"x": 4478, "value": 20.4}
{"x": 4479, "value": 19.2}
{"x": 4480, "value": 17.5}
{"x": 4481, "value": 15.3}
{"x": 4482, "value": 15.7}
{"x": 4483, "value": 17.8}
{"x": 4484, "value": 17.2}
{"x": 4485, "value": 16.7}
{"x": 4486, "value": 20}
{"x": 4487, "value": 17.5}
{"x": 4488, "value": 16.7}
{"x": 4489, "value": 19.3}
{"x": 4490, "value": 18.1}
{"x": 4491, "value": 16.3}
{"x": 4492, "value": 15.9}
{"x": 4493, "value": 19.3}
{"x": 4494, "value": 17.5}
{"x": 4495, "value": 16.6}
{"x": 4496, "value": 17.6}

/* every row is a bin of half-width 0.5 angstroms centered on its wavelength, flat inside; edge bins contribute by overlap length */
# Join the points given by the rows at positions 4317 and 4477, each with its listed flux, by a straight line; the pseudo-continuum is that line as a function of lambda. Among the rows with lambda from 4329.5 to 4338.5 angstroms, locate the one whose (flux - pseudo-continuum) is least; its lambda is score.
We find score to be 4338 angstroms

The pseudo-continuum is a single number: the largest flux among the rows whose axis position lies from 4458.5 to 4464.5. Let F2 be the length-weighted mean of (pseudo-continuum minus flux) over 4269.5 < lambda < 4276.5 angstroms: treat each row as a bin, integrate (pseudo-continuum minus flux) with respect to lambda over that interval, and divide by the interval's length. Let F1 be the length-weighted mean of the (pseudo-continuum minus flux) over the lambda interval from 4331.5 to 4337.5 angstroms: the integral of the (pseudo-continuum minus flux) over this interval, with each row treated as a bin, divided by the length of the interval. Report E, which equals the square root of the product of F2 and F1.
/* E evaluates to 2.9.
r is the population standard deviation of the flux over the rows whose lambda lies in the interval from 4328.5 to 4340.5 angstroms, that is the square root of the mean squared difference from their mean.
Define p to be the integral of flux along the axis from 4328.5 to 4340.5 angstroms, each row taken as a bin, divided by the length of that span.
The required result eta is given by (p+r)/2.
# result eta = 7.7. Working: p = 14.4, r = 1.0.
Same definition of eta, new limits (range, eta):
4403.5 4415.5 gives 8.2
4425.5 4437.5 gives 8.8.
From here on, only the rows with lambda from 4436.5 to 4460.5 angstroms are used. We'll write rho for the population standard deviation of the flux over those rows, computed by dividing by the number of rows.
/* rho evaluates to 1.4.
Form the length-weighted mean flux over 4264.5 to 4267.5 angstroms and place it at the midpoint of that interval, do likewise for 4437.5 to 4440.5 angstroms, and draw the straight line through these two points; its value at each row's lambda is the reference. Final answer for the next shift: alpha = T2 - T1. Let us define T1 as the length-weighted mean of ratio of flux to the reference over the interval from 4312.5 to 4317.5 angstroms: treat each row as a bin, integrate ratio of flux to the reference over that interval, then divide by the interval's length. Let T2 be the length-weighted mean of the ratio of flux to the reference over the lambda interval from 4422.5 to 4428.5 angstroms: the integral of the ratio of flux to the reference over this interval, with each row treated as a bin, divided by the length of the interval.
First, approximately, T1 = 0.91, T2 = 0.92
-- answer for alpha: 0.01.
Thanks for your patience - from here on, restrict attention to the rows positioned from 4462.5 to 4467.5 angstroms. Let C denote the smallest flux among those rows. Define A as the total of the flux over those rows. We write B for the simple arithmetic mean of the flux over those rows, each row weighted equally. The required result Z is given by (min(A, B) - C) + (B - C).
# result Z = 4.1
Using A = 82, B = 16.5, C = 14.4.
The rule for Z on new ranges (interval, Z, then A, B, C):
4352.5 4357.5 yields 1.4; 76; 15.1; 14.4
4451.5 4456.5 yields 2.0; 78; 15.6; 14.6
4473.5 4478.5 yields 3.8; 98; 19.7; 17.8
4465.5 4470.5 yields 2.7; 86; 17.3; 15.9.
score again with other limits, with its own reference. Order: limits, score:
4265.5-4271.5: 4269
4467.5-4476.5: 4469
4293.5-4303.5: 4301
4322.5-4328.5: 4323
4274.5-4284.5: 4280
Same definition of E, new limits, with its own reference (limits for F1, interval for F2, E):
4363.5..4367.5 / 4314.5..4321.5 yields 1.4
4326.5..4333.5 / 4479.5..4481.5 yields 1.1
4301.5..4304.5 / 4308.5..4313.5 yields 6.5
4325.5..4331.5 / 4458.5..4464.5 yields 1.8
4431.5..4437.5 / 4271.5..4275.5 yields 2.4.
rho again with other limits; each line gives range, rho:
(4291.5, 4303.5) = 1.2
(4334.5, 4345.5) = 1.8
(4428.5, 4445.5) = 1.4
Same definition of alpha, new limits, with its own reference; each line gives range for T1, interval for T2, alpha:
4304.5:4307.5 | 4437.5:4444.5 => 0.42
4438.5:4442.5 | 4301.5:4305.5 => -0.38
